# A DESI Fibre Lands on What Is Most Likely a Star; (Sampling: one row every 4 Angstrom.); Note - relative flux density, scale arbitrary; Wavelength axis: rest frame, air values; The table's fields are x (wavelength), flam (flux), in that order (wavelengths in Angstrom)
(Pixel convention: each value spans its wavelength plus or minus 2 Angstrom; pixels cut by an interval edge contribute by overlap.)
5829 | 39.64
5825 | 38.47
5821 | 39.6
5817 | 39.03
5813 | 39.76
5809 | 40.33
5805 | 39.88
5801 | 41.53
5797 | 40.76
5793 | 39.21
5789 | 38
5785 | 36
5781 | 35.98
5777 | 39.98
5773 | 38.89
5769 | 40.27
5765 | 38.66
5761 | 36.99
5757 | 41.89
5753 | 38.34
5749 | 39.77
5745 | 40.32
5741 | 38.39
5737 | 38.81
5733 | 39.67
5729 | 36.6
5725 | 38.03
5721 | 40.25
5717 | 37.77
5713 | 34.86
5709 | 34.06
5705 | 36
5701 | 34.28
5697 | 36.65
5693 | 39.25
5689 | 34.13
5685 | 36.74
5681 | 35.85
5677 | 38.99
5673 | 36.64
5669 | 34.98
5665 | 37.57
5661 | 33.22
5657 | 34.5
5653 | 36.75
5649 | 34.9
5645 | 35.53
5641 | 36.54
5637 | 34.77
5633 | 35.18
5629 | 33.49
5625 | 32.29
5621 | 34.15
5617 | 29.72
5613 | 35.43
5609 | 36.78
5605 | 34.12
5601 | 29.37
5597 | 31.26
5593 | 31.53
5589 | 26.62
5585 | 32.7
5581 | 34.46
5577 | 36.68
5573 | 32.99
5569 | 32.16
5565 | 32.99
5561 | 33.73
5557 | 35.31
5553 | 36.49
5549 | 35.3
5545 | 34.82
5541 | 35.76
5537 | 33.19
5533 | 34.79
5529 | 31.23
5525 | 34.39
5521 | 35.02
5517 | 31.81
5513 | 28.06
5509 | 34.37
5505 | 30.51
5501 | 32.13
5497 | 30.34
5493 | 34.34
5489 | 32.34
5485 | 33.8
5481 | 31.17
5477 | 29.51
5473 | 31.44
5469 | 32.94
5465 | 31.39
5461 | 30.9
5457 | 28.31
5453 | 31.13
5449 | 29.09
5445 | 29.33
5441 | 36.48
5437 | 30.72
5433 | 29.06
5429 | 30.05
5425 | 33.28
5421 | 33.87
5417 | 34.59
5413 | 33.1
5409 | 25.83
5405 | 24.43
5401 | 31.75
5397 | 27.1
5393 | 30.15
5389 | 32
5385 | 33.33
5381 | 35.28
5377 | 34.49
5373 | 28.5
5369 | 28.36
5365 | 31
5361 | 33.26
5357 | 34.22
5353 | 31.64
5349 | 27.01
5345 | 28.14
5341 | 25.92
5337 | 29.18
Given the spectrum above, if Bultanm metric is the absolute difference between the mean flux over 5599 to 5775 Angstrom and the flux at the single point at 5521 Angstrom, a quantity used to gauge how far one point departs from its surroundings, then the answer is 1.4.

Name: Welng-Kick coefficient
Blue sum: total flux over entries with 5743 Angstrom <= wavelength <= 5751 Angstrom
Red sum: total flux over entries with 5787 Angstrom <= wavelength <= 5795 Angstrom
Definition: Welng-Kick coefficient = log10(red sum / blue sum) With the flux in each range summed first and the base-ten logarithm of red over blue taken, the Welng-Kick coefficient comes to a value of -0.016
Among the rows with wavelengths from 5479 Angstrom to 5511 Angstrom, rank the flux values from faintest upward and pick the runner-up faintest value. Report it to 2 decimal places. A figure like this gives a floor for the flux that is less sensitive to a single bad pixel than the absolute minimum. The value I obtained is 30.51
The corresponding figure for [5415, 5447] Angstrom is 29.33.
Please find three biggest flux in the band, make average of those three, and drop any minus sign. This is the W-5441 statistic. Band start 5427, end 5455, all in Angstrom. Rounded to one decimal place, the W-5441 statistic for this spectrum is 32.8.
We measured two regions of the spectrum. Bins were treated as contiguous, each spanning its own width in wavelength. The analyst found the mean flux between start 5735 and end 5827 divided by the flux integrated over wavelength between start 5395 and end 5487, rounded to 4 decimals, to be 0.0138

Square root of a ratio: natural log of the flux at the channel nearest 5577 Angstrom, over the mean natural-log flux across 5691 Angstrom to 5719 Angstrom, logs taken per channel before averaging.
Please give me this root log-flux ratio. 1.00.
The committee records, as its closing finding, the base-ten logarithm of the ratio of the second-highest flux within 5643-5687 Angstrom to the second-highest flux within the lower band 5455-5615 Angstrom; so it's 0.010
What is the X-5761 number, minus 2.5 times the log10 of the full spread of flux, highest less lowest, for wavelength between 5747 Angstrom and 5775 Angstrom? -1.73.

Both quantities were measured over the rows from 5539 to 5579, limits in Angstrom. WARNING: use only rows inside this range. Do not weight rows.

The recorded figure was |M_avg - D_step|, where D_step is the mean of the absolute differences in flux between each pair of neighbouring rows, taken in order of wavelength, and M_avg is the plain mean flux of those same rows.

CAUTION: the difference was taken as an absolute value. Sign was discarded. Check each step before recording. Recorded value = 33.3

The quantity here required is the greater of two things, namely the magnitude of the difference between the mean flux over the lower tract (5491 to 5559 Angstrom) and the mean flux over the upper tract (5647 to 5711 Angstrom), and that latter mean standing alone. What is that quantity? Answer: 35.9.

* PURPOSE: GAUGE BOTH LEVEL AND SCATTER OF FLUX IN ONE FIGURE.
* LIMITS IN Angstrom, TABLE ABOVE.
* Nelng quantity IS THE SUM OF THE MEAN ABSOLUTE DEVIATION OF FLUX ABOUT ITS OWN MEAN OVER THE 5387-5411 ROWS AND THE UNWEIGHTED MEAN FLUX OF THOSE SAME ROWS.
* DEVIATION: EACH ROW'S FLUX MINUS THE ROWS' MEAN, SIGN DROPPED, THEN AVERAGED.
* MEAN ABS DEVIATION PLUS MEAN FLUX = 31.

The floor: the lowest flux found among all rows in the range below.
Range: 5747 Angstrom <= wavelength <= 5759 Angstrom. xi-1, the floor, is 38.34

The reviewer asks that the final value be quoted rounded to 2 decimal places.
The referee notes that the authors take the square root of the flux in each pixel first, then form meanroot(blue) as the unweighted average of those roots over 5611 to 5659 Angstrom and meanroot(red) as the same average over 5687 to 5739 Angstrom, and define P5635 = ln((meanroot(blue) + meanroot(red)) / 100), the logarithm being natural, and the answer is -2.13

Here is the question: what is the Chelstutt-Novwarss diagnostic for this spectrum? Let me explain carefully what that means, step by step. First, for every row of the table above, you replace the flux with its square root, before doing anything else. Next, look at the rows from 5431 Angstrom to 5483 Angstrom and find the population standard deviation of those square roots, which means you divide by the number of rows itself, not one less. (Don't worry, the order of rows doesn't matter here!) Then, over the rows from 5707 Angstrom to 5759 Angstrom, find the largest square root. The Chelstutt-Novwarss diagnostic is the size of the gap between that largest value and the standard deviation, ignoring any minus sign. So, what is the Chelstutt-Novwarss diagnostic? 6.29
